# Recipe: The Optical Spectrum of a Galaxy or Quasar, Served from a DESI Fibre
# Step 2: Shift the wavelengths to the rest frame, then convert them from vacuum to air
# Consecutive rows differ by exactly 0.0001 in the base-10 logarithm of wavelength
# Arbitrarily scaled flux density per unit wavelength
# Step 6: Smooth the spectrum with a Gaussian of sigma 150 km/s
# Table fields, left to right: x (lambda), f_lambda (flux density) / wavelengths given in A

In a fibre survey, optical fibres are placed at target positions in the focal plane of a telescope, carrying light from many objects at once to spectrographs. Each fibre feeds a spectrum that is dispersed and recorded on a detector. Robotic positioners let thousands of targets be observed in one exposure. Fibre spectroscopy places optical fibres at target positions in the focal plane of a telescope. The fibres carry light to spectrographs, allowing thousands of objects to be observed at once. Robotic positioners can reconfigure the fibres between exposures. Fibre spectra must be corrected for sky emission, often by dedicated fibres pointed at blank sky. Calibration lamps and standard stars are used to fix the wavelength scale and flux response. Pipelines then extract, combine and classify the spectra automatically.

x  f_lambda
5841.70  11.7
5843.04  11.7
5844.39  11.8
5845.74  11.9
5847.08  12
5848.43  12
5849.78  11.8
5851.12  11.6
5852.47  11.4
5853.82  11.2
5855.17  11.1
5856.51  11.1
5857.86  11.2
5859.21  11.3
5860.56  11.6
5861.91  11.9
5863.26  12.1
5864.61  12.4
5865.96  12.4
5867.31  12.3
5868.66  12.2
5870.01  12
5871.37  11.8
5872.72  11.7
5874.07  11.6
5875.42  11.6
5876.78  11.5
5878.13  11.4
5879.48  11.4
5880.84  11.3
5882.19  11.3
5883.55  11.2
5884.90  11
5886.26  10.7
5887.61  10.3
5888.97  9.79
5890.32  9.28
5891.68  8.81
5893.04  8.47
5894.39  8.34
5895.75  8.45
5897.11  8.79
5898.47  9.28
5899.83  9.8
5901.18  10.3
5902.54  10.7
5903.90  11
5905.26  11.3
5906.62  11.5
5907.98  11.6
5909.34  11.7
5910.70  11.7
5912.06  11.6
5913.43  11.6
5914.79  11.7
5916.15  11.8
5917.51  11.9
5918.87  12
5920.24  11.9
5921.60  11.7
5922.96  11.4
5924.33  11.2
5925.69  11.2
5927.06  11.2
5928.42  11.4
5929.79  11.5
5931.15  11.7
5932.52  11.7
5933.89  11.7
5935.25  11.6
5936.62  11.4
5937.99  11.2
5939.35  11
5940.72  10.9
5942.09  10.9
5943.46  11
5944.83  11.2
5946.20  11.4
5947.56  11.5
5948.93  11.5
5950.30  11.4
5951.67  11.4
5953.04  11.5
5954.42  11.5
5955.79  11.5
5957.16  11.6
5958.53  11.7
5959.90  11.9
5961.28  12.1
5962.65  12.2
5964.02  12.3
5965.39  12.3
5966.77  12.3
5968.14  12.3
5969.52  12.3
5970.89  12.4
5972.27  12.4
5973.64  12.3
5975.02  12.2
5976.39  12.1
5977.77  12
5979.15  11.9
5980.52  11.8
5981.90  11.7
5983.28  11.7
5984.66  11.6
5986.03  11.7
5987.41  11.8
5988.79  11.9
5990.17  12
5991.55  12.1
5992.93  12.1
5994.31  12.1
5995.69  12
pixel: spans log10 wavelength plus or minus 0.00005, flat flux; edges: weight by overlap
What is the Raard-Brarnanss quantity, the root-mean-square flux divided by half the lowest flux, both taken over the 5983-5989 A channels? 2.02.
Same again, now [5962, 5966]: 2.01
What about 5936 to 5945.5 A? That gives 2.03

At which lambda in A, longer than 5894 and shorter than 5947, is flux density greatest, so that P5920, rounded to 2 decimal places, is 5918.87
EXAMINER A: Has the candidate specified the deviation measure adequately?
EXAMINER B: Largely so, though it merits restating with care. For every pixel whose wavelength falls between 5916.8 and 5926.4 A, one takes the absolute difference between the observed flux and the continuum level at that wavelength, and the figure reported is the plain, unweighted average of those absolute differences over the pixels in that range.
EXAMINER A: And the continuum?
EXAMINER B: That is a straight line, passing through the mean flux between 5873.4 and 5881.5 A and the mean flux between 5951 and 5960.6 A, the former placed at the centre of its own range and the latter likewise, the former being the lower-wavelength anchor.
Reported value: 0.31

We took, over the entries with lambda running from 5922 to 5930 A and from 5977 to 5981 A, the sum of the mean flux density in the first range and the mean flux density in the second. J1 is 23.2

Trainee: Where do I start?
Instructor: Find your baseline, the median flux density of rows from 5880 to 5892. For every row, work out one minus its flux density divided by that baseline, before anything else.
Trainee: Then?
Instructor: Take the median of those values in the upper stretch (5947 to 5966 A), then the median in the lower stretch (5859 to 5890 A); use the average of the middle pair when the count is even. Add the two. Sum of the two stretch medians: -0.164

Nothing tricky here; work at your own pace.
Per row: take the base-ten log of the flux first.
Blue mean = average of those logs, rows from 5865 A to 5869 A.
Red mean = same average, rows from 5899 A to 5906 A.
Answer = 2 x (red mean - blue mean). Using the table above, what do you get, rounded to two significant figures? -0.13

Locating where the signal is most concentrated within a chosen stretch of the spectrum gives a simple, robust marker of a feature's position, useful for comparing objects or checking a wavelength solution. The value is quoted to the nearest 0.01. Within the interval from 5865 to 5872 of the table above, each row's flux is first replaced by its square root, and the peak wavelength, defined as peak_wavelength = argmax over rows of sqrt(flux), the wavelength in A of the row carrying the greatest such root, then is 5865.96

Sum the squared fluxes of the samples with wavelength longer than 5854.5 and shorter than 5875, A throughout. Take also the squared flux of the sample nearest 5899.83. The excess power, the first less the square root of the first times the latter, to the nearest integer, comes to 1637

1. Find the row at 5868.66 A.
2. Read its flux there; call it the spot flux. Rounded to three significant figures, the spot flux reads 12.2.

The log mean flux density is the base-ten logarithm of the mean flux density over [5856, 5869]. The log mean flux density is 1.074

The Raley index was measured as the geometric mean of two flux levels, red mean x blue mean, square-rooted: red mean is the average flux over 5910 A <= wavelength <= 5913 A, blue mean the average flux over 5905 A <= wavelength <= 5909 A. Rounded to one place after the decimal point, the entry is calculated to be 11.6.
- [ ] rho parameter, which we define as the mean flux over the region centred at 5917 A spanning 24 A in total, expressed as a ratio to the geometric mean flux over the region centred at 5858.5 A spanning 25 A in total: 0.99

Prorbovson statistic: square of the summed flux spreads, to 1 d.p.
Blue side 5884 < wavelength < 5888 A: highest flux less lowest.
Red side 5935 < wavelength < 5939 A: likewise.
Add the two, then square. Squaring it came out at 1.2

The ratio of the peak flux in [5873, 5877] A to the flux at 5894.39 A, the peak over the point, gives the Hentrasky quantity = 1.39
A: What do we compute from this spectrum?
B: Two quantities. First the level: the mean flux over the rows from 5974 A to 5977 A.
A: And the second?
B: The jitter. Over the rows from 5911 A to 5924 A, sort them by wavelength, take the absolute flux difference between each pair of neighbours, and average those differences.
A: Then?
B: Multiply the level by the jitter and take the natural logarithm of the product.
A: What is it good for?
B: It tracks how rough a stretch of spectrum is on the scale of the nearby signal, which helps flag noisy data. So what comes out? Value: 0.42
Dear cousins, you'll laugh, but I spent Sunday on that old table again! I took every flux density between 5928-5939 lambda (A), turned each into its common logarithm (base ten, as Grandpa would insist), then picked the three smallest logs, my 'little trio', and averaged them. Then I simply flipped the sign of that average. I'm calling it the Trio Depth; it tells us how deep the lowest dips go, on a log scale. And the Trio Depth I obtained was -1.05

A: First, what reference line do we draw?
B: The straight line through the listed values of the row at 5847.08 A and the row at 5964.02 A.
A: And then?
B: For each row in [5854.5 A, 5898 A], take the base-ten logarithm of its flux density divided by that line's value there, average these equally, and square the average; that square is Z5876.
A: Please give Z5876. 0.0021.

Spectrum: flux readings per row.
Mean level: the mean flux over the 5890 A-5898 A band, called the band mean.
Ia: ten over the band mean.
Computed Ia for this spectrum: 1.15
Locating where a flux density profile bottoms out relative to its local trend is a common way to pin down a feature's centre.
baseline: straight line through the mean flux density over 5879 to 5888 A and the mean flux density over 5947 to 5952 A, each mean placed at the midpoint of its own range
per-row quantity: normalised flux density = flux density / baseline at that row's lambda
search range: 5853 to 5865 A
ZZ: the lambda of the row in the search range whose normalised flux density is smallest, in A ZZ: 5856.51 A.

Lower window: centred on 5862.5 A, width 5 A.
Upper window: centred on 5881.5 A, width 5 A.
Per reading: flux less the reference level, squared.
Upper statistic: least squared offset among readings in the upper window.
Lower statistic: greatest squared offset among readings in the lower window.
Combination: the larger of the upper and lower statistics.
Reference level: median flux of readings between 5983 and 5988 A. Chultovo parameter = 0.49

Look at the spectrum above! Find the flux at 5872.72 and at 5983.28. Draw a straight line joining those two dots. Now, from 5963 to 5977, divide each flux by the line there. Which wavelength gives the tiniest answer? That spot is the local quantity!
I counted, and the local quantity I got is 5976.39 A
